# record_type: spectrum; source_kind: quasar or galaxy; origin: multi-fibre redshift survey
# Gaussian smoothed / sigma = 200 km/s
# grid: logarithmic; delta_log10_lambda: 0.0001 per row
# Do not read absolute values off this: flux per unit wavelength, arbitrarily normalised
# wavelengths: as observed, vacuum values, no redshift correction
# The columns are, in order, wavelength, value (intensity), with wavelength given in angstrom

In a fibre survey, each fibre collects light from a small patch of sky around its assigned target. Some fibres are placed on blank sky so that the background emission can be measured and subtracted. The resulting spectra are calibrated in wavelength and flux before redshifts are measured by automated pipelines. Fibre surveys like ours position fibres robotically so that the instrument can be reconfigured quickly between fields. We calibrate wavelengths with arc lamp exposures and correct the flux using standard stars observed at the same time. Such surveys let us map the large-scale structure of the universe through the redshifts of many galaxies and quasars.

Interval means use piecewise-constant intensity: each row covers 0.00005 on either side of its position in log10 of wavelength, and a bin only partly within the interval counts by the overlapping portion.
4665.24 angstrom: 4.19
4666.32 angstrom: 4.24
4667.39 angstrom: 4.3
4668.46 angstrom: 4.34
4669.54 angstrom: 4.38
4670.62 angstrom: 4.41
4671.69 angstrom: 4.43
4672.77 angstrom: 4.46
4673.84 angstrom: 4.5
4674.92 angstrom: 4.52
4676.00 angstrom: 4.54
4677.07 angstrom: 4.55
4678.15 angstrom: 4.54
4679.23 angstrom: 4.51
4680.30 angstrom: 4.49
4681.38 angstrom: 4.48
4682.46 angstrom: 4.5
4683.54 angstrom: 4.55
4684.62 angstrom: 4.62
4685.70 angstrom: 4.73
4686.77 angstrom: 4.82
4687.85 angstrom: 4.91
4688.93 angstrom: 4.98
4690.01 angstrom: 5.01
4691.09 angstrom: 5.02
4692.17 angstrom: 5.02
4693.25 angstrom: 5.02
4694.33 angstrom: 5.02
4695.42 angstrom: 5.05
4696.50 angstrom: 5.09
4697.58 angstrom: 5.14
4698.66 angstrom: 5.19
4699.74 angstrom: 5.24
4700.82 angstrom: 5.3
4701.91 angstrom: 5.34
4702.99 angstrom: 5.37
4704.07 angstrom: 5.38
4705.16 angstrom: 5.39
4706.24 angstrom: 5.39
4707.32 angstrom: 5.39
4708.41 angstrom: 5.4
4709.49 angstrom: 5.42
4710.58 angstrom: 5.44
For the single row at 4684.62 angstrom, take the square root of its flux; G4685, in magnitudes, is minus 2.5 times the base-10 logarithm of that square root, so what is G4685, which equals -0.83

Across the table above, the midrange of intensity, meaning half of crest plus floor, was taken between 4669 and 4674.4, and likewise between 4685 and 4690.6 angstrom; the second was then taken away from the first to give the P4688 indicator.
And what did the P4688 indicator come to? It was -0.43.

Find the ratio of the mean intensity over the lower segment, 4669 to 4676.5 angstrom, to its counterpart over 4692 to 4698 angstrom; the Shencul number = 0.88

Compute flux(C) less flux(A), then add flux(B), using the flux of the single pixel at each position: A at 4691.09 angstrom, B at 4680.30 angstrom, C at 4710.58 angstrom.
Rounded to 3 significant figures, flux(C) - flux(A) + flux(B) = 4.91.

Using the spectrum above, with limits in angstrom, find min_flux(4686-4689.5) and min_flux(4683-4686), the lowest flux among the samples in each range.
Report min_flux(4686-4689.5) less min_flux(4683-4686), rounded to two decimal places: 0.27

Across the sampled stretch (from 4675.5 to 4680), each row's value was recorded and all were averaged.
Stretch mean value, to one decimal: 4.5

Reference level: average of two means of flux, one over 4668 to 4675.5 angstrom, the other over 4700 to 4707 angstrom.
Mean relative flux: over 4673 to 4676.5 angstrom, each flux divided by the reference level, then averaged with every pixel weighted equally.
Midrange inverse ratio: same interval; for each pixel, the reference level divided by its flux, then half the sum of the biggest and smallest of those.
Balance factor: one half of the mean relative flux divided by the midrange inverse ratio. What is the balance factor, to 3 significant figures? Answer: 0.426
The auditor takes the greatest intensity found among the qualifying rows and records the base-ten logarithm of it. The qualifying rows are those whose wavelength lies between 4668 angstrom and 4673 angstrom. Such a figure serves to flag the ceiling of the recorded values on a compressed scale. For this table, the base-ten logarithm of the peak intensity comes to 0.65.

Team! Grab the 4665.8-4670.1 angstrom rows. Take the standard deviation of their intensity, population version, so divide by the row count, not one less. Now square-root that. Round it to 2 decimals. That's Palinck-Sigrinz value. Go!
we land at 0.23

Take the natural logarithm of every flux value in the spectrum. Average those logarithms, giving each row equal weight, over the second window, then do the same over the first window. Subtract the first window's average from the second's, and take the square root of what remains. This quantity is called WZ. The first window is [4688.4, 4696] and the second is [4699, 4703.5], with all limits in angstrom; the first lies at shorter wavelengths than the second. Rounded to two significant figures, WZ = 0.24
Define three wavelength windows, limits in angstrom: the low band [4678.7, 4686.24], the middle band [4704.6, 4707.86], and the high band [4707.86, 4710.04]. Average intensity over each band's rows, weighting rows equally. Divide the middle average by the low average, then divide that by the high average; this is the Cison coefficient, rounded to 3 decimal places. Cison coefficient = 0.219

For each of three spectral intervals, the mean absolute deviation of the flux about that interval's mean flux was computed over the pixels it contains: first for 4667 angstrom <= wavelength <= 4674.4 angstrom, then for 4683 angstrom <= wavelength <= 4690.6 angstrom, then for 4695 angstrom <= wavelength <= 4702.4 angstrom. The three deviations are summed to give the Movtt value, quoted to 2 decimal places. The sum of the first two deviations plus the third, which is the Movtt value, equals 0.29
